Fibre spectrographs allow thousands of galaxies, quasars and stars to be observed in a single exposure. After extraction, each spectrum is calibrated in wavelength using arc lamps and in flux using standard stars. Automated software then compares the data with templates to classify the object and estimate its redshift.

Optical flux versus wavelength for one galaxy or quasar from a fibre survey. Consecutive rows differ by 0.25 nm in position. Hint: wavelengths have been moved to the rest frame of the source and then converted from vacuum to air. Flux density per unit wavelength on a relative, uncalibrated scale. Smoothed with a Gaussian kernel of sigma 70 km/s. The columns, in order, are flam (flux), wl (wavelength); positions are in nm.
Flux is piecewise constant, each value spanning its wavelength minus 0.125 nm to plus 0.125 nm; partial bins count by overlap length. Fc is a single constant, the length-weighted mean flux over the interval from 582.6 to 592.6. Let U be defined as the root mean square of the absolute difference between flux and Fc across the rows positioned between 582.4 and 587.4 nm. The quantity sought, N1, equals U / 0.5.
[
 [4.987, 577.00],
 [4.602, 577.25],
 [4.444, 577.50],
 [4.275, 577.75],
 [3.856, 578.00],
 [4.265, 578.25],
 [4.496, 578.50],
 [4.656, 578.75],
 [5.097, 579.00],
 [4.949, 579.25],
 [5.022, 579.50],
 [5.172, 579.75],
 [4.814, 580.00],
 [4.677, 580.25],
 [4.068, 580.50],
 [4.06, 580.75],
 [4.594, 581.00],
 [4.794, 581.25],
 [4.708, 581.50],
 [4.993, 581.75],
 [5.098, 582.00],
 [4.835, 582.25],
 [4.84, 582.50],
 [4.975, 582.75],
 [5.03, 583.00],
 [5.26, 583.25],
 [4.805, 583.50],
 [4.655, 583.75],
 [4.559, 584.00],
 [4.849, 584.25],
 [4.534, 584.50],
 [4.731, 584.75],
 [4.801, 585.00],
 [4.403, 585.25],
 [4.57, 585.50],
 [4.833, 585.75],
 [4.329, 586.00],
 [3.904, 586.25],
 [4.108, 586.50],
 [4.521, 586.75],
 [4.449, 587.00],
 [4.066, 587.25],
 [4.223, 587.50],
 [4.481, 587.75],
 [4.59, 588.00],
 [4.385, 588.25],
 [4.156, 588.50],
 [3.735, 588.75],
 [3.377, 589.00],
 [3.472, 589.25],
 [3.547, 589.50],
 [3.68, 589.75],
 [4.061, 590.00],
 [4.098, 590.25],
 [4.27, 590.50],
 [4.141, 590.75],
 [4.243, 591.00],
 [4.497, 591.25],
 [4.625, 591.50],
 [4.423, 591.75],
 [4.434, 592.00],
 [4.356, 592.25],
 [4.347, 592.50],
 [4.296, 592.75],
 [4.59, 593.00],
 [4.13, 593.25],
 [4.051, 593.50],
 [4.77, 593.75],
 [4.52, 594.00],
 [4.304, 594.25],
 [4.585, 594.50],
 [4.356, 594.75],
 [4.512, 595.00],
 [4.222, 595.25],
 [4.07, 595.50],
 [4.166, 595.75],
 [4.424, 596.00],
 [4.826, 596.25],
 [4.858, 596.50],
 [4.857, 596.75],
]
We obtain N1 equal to 0.83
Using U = 0.41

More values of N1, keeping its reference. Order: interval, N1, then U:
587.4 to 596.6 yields 0.72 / 0.36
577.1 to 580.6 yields 0.89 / 0.45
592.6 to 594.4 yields 0.48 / 0.24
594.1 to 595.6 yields 0.35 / 0.17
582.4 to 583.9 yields 1.19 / 0.59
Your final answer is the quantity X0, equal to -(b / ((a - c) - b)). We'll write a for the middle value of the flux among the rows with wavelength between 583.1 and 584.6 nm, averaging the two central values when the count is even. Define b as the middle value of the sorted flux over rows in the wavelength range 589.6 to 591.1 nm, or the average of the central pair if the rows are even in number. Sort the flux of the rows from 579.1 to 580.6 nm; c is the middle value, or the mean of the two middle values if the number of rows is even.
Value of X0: 0.96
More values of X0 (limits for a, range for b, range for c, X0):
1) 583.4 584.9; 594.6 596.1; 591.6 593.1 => 1.08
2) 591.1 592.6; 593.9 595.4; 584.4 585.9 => 0.95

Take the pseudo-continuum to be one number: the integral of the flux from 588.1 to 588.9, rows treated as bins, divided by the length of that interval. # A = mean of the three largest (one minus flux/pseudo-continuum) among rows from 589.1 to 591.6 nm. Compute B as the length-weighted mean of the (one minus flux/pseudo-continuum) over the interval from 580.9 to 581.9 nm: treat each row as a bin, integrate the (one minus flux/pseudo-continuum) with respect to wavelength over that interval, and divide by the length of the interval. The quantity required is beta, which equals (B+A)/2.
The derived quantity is -0.02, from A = 0.13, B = -0.17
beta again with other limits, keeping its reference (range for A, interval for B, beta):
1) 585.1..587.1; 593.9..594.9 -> -0.05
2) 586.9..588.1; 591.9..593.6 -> -0.05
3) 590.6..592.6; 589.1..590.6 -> 0.01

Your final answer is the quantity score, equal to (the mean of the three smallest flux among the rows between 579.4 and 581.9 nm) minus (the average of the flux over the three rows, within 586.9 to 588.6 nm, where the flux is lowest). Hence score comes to 0.1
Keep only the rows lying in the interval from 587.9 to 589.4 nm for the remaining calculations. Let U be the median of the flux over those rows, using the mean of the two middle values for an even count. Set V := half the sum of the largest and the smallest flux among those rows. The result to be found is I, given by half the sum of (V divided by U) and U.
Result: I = 2.48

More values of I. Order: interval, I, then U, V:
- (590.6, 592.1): 2.71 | 4.43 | 4.38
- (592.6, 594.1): 2.70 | 4.41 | 4.41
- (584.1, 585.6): 2.82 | 4.65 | 4.63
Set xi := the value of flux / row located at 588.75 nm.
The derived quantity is 3.735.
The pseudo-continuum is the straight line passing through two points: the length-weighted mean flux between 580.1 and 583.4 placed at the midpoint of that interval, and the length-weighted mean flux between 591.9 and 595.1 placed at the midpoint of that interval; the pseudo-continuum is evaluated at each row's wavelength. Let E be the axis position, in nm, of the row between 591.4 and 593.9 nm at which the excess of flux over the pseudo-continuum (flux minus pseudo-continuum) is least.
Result 593.50 nm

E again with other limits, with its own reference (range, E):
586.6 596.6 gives 589.00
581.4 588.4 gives 586.25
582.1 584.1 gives 584.00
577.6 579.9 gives 578.00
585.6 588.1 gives 586.25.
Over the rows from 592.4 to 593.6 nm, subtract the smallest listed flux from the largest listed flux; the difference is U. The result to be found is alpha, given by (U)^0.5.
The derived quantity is 0.73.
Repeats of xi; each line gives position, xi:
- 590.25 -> 4.098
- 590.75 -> 4.141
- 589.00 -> 3.377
